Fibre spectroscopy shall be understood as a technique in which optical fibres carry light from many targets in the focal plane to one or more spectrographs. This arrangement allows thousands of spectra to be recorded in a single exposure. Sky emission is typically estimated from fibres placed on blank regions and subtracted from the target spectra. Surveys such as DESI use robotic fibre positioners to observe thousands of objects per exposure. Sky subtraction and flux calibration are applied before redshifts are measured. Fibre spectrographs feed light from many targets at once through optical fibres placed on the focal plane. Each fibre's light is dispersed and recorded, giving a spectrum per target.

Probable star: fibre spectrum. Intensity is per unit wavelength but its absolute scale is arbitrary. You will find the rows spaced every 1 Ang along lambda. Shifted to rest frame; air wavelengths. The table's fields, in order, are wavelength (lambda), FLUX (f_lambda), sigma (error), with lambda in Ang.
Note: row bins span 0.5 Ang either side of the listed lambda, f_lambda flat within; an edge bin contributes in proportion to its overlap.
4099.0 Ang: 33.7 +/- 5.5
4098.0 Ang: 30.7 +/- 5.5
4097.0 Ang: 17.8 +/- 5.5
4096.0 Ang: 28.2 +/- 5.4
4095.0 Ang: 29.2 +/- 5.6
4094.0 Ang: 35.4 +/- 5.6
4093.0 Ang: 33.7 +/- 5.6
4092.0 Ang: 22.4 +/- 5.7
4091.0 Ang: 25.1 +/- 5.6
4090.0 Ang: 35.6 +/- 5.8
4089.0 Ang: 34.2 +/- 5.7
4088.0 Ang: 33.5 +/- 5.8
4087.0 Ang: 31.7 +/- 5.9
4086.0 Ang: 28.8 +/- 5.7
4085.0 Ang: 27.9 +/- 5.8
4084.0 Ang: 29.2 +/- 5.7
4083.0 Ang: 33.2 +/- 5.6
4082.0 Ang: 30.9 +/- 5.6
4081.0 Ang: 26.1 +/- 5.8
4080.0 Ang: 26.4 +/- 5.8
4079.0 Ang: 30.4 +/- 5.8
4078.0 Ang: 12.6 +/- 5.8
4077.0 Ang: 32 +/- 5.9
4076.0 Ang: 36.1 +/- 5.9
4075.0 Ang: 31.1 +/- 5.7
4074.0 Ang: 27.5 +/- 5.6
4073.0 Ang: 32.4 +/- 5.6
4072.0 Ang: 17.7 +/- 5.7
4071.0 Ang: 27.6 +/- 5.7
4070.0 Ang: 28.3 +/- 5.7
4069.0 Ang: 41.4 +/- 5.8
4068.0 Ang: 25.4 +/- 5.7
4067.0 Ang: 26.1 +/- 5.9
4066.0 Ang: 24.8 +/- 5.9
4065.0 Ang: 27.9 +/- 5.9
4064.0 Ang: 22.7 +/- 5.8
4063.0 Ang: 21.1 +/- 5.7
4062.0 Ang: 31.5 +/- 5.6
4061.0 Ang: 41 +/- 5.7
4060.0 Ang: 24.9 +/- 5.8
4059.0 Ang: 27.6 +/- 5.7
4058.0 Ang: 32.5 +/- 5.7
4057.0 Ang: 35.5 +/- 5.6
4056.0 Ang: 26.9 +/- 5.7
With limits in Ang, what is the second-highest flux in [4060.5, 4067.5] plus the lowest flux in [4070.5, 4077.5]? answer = 49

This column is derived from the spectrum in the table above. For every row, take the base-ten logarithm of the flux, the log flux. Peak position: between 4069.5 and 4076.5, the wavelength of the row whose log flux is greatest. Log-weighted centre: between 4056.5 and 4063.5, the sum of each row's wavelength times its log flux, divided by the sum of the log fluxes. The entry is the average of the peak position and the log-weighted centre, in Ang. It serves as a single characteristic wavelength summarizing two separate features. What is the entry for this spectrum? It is 4068.0 Ang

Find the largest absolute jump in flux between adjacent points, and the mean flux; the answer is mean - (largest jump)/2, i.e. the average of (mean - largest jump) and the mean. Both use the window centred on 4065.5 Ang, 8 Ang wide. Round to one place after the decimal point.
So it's 19.6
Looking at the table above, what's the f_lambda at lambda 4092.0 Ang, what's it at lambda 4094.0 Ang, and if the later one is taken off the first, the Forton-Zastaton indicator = -13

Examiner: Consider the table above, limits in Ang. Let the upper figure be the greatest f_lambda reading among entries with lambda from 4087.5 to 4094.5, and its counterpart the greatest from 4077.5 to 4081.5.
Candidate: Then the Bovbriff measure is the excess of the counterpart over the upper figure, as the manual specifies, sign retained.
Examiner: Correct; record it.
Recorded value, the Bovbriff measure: -5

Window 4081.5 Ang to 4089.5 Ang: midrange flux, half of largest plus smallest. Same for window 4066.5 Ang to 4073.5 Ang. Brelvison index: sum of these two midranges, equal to 60.6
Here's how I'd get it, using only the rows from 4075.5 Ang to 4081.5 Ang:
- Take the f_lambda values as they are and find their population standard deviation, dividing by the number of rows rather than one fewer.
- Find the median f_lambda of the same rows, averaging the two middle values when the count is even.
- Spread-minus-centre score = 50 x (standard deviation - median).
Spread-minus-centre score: -1051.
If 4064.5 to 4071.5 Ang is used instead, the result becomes -1115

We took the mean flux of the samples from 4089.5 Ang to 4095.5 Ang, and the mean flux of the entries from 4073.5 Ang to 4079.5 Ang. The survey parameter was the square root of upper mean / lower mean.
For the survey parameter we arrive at 1.03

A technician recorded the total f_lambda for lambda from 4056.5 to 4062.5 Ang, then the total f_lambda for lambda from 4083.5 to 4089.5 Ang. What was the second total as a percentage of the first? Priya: 96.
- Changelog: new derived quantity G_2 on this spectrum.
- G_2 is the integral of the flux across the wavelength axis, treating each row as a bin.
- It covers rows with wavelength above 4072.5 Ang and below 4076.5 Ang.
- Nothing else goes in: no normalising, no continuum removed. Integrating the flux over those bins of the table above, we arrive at 127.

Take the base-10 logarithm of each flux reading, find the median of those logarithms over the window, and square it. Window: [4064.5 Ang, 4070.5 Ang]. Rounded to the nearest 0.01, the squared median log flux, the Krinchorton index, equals 2.05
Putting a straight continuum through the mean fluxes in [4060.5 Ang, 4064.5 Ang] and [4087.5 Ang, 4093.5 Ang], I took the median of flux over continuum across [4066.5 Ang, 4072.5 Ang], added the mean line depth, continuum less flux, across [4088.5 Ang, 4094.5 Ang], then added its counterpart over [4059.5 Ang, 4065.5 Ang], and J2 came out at 1.5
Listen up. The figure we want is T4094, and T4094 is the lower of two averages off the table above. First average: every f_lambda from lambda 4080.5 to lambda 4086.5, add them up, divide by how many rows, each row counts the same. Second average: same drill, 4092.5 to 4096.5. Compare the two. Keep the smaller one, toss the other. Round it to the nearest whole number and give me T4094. 29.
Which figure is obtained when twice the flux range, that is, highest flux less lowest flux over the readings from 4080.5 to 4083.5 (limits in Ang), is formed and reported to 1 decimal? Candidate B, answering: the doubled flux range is 14.2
